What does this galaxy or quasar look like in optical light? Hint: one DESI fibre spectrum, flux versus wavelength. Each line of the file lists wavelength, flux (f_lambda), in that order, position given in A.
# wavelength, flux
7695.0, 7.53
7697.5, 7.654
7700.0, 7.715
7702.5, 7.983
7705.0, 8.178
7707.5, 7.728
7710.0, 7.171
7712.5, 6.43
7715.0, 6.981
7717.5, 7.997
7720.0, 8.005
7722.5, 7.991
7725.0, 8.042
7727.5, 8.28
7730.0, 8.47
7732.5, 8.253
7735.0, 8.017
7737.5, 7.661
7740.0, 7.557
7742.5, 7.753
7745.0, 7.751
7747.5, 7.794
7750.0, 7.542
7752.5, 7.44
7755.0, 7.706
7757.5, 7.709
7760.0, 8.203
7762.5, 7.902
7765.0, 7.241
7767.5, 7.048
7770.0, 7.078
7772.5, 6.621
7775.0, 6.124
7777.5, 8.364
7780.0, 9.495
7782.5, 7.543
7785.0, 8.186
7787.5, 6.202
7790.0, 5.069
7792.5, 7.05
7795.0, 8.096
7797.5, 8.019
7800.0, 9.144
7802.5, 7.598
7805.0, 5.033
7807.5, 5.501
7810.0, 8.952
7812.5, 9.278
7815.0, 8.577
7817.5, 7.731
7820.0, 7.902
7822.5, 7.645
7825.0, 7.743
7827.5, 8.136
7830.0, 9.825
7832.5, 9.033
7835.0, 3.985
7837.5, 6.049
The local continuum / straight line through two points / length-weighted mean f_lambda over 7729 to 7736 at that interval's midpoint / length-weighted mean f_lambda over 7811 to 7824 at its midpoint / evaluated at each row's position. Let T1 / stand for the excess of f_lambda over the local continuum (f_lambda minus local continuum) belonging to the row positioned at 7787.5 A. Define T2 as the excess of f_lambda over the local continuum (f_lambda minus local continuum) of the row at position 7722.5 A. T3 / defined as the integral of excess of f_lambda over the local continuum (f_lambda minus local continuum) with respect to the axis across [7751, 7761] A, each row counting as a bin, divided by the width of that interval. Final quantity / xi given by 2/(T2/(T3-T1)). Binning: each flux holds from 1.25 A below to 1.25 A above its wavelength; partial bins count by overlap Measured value -12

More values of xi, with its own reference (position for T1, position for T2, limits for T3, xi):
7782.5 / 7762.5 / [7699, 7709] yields -2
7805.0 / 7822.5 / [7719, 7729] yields -10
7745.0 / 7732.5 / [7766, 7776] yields -328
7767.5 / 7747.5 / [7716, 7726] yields -4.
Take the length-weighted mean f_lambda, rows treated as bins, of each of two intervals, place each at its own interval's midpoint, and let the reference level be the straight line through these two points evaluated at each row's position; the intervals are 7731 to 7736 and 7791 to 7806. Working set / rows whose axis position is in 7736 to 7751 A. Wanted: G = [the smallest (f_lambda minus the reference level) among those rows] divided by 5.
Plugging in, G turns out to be -0.1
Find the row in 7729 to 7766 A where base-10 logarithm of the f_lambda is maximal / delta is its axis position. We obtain 7730.0 A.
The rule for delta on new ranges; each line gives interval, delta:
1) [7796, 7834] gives 7830.0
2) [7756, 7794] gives 7780.0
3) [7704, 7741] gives 7730.0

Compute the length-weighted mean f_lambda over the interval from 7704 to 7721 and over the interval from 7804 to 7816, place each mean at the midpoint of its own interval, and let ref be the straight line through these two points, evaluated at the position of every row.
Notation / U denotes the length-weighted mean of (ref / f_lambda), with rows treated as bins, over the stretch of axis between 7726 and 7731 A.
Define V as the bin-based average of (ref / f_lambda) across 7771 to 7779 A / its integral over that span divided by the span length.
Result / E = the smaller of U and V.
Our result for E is 0.896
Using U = 0.90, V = 1.07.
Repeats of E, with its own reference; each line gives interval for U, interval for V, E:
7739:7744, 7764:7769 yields 0.977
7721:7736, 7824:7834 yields 0.894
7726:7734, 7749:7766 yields 0.900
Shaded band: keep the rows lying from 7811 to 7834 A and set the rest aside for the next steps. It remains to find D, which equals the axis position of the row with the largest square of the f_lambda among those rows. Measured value 7830.0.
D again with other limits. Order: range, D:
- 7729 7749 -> 7730.0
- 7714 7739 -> 7730.0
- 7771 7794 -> 7780.0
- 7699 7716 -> 7705.0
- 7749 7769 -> 7760.0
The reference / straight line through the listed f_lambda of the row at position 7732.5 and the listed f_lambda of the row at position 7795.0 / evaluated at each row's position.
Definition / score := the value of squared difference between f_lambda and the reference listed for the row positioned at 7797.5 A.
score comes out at 0.0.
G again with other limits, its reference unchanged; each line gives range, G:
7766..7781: -0.3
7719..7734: -0.1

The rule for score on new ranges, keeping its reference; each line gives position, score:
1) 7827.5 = 0.0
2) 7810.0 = 0.8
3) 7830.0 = 3.3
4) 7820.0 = 0.0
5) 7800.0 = 1.1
